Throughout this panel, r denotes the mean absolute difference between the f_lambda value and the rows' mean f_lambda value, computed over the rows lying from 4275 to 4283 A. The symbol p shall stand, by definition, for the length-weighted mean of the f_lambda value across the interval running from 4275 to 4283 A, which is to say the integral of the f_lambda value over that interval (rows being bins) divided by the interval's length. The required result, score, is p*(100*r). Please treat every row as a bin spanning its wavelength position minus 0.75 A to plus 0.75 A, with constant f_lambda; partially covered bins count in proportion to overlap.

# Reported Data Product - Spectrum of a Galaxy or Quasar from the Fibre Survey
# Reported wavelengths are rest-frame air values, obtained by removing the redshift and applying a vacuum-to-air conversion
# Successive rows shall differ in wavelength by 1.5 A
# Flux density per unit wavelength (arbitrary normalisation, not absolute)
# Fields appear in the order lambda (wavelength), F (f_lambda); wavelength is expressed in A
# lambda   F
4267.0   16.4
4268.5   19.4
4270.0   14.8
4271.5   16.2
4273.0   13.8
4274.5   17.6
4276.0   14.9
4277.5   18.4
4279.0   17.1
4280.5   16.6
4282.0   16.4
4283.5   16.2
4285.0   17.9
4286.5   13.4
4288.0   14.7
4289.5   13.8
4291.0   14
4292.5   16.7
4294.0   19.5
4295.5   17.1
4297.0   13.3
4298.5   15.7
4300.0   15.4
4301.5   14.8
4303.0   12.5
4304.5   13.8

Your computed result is 1429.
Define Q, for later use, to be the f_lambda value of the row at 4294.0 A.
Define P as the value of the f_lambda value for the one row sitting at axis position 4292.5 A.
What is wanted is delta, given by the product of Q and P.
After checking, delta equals 326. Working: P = 16.7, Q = 19.5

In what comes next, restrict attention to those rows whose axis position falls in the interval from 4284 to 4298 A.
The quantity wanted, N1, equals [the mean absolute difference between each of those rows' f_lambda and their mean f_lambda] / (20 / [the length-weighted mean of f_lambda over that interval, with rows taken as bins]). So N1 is 1.53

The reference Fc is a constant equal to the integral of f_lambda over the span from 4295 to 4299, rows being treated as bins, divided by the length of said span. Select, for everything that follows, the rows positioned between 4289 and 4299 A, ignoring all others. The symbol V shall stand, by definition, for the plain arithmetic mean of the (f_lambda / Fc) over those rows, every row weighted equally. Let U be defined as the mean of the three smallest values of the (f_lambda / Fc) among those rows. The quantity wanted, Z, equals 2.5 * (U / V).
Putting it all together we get 2.18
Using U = 0.899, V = 1.03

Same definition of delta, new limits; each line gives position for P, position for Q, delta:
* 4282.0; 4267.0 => 269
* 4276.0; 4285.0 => 267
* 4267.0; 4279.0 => 280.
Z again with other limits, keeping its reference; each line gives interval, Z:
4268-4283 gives 2.19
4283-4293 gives 2.25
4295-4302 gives 2.38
